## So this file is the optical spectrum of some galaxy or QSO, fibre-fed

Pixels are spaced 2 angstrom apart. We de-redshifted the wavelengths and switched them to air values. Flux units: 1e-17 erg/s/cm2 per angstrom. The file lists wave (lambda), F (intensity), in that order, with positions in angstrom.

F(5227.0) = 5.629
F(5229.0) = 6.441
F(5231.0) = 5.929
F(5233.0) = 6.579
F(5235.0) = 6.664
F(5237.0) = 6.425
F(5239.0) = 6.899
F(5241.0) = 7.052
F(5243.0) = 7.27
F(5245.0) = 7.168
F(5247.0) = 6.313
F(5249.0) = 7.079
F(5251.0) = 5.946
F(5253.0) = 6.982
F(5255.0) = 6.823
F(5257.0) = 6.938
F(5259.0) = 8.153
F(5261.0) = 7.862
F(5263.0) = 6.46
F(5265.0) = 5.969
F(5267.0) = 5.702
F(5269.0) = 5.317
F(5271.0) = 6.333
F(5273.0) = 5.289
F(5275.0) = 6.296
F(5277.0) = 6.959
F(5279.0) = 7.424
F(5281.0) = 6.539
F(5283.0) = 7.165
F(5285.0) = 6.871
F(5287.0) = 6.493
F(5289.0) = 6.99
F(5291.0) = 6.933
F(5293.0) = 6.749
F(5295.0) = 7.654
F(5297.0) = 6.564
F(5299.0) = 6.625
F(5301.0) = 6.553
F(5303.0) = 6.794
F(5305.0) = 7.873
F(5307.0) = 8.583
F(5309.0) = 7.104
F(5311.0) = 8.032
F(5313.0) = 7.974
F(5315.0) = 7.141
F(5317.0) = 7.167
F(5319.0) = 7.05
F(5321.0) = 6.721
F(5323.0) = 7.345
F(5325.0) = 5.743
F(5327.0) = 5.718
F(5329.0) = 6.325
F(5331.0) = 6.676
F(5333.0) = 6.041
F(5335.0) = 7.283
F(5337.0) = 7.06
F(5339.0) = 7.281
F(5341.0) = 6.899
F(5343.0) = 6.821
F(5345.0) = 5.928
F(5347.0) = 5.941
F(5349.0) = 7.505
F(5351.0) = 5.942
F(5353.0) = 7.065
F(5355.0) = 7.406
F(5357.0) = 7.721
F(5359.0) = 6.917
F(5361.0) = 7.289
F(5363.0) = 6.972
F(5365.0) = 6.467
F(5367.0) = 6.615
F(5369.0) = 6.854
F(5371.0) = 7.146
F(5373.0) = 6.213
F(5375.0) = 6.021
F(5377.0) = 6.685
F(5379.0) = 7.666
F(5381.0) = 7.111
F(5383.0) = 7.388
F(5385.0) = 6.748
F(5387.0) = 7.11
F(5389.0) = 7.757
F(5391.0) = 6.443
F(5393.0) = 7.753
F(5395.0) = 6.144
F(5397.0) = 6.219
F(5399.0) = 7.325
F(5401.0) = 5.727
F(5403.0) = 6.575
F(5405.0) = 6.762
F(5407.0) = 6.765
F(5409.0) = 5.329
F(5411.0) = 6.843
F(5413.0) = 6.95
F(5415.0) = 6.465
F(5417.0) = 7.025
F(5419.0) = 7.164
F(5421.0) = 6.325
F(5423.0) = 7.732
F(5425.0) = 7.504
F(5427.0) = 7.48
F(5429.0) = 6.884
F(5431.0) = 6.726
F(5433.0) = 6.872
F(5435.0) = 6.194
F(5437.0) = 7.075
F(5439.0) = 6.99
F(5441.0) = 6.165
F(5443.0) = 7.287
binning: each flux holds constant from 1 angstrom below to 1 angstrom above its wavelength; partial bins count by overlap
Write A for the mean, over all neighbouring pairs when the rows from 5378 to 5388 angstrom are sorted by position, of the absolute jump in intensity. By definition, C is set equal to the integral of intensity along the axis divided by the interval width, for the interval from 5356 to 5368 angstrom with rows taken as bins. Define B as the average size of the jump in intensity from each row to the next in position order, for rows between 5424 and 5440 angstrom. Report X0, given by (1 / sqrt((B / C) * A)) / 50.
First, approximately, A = 0.46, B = 0.4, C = 7.00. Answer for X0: 0.129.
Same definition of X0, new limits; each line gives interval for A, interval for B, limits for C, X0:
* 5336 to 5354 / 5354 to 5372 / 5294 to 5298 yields 0.102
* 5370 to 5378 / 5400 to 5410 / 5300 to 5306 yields 0.088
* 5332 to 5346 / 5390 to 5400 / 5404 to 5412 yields 0.070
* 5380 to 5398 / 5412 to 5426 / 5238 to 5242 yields 0.077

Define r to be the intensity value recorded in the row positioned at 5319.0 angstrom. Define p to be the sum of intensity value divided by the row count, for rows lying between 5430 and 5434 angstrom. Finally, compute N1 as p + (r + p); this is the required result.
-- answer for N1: 20.6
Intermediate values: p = 6.80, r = 7.05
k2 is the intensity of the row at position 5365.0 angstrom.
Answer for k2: 6.467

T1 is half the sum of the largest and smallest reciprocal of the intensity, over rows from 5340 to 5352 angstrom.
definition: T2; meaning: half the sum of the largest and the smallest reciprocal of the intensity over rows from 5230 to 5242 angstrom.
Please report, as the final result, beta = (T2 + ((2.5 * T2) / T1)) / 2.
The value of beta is 1.36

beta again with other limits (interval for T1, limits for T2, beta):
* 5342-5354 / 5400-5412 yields 1.47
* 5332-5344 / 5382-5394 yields 1.24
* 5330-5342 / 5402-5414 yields 1.45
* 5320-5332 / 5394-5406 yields 1.33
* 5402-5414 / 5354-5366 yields 1.14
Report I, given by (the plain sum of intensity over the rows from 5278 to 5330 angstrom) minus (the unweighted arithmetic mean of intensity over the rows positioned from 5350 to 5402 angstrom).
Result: 175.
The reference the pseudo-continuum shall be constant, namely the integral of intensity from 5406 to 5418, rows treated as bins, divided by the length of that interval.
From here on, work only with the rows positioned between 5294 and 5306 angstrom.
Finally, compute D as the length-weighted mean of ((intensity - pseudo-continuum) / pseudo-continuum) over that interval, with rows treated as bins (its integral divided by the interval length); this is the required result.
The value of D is 0.07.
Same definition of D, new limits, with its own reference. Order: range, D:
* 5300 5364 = 0.06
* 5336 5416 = 0.04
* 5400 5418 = -0.01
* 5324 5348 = -0.01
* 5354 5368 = 0.08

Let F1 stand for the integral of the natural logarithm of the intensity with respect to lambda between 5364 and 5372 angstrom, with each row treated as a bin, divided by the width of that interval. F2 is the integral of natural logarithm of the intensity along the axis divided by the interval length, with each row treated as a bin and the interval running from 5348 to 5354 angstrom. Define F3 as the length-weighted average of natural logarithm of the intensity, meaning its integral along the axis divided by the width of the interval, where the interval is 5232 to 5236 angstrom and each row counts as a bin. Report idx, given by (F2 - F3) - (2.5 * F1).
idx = -4.75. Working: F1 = 1.91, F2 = 1.92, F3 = 1.89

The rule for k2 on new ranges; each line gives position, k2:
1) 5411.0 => 6.843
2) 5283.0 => 7.165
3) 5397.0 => 6.219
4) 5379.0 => 7.666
